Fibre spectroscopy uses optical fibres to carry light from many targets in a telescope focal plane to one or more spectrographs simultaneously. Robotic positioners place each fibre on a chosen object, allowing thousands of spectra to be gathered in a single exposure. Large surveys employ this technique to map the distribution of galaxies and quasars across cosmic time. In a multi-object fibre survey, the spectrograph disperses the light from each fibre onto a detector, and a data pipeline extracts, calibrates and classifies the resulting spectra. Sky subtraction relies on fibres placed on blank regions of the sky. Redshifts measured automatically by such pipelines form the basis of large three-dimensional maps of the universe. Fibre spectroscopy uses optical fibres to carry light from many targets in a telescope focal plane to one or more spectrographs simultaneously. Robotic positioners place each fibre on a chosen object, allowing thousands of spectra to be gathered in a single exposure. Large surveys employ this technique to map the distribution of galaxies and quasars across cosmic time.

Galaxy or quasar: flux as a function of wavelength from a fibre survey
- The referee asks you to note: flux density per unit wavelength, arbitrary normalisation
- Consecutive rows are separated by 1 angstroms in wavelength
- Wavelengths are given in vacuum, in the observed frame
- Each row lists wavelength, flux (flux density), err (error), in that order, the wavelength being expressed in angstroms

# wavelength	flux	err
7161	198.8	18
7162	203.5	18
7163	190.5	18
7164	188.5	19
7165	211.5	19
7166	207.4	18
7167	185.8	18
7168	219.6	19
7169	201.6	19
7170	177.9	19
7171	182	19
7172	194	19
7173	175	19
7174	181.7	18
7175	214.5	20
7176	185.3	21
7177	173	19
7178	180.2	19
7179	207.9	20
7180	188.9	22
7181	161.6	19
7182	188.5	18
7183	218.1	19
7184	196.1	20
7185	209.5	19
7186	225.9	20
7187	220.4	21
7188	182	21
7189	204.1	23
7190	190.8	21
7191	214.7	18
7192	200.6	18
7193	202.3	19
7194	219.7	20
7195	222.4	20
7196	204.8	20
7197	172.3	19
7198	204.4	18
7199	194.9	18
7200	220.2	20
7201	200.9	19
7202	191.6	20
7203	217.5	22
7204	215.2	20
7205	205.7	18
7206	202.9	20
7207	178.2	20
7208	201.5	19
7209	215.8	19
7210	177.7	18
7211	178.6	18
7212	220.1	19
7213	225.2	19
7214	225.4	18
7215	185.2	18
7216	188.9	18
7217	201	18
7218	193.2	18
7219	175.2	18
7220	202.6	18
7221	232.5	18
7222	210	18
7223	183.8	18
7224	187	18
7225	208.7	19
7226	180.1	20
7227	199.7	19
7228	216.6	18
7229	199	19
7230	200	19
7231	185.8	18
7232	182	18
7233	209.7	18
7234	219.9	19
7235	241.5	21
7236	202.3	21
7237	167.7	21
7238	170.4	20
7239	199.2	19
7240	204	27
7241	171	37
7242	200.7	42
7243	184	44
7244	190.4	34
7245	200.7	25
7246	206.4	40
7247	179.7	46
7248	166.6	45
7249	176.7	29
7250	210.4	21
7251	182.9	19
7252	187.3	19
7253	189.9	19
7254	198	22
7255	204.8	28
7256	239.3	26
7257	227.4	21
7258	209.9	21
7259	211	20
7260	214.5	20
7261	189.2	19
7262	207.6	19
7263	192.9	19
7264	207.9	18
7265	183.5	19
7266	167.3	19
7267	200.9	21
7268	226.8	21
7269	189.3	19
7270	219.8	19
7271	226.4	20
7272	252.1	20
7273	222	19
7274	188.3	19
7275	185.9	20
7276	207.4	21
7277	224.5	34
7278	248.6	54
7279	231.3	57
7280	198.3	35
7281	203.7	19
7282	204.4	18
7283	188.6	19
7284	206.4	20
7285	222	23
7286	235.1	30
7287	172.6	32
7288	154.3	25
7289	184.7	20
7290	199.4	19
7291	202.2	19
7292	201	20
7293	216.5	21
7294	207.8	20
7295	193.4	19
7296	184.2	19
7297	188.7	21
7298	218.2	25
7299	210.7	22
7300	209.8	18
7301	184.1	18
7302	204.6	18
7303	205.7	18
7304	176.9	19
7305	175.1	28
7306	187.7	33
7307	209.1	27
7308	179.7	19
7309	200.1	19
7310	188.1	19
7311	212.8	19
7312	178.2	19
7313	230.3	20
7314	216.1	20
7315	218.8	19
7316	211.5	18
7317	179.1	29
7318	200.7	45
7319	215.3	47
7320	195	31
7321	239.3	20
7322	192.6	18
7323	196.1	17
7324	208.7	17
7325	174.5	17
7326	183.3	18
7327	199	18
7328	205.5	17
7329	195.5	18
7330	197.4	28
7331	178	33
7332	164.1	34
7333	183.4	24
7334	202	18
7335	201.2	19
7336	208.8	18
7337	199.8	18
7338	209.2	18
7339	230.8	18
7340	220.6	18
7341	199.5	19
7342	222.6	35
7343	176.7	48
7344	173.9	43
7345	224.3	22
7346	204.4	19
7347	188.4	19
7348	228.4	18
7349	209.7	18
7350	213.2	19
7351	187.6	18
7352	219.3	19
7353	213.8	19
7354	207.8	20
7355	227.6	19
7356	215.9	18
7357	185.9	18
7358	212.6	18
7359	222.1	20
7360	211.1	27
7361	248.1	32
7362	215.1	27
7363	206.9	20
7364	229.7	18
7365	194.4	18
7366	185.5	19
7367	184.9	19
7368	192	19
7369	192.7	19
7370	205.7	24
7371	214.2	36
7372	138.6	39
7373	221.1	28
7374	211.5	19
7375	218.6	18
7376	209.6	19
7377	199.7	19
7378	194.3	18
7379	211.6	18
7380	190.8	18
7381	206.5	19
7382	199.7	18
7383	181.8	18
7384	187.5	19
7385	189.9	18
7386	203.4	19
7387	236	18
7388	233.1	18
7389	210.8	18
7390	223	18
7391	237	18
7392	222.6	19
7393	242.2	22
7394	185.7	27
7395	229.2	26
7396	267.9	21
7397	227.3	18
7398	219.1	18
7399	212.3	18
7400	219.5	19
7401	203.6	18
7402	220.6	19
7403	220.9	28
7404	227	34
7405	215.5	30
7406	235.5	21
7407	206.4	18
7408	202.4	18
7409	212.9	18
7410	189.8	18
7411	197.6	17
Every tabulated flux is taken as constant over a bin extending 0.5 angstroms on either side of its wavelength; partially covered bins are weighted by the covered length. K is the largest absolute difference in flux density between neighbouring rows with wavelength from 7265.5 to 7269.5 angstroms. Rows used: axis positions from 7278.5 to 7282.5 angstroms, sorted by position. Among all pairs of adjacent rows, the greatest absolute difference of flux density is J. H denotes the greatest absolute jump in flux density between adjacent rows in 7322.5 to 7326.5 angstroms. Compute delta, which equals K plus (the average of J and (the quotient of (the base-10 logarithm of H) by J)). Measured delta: 54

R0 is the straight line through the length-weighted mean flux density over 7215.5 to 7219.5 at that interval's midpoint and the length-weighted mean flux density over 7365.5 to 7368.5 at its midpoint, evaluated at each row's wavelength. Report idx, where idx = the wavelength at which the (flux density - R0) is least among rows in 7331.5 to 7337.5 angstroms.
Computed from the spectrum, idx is 7332 angstroms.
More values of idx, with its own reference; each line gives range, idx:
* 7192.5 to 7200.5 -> 7197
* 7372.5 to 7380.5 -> 7380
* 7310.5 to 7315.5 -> 7312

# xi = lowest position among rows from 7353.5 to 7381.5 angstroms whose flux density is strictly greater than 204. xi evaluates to 7354 angstroms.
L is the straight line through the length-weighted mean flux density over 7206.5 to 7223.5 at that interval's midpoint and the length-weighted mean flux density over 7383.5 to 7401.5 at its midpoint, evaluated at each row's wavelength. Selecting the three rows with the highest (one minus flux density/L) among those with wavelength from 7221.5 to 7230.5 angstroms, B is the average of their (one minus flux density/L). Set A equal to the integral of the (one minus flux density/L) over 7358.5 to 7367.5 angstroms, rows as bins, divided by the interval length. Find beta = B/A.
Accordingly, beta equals 3.5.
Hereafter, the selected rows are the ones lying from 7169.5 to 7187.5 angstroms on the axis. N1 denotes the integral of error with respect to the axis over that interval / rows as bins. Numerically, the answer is 351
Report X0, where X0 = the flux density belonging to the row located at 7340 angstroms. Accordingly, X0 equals 220.6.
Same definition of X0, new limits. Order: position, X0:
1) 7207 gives 178.2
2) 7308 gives 179.7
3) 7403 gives 220.9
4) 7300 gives 209.8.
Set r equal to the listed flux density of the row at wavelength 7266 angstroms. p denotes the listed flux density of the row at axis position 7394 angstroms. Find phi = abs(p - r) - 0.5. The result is 18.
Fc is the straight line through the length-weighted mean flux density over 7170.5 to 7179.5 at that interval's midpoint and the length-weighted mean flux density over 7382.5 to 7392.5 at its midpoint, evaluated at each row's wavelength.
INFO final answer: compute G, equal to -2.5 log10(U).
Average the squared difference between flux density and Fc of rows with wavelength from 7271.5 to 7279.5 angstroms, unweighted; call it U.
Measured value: -7.4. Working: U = 952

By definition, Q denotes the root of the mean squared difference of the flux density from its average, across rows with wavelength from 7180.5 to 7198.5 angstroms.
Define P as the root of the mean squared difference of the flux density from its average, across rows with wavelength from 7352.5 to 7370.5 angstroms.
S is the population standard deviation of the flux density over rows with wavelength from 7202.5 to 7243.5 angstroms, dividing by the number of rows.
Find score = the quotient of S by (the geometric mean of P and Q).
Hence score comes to 1.05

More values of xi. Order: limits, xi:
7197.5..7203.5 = 7198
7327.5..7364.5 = 7328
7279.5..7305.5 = 7282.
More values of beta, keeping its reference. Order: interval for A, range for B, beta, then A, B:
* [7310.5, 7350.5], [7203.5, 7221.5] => 2.3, 0.049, 0.11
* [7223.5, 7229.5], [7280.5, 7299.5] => 14.8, 0.012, 0.18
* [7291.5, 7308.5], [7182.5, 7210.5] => 2.0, 0.057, 0.11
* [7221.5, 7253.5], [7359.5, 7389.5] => 5.7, 0.039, 0.23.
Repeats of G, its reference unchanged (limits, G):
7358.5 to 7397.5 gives -6.7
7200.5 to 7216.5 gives -6.4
